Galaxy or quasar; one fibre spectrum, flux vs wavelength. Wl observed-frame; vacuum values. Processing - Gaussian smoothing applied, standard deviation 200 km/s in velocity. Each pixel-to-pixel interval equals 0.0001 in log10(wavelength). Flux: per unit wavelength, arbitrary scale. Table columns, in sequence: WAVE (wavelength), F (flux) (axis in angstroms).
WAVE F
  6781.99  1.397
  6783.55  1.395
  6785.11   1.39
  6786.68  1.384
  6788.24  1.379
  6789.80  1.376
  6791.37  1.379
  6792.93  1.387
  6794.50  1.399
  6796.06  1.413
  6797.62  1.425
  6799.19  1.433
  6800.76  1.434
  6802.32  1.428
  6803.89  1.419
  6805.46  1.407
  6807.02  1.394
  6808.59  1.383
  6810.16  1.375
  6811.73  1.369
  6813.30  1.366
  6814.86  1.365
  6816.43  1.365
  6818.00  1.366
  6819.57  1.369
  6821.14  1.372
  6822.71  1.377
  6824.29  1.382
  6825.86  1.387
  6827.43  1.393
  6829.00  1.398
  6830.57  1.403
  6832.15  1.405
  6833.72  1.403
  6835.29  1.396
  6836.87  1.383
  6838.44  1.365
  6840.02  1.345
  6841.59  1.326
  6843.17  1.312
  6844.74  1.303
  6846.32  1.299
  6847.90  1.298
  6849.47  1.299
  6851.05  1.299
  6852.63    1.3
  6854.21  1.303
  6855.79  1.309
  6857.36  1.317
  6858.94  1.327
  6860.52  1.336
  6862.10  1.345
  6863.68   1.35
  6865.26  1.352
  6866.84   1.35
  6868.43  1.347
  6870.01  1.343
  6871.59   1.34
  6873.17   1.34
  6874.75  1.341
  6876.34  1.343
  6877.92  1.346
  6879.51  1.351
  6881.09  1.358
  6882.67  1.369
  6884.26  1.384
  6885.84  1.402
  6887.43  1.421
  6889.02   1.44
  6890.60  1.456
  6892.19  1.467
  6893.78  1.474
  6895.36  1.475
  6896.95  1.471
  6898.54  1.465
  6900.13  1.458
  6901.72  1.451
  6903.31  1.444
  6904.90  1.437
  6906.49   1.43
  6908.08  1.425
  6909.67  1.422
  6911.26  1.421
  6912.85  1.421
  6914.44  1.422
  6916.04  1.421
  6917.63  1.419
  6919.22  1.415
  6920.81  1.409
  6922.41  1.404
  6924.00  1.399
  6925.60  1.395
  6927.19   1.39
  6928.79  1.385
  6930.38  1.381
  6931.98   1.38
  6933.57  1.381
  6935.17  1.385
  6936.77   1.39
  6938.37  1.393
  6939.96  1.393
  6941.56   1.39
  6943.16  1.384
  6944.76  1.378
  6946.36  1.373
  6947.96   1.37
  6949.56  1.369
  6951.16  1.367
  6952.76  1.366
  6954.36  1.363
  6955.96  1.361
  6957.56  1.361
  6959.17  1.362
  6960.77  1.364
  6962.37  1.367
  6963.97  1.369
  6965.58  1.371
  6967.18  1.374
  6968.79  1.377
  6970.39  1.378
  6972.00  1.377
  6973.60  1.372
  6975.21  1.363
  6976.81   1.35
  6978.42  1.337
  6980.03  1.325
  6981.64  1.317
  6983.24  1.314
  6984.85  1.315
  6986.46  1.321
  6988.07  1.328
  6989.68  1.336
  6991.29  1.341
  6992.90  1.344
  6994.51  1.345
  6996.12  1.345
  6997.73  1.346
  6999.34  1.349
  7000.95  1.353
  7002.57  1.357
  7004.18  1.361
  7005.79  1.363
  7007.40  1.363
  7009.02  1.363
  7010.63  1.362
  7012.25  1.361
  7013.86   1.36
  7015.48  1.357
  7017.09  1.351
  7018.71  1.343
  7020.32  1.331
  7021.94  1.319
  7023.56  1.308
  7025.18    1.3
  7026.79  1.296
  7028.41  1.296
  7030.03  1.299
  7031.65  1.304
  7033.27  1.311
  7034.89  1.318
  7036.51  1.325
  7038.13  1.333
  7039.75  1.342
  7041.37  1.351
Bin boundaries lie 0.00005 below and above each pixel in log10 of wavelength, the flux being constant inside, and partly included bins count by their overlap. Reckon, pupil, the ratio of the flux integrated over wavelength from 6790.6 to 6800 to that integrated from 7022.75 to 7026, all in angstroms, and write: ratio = 3.1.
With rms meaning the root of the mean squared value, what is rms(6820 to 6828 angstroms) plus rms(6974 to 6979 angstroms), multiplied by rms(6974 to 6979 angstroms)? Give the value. 3.69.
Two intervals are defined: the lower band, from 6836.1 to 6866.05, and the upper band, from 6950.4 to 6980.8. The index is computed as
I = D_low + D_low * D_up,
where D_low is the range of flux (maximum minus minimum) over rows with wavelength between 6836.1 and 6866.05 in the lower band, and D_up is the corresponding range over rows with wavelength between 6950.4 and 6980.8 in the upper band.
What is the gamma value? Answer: 0.090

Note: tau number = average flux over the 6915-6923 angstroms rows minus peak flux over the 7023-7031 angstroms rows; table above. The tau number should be 0.11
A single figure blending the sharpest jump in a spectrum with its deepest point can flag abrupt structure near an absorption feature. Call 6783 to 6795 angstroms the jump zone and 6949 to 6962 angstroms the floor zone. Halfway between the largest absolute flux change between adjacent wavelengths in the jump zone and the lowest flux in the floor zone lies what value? 0.69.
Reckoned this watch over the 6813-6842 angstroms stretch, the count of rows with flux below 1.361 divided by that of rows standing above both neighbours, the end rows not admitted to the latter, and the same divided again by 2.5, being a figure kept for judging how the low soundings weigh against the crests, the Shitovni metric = 0.80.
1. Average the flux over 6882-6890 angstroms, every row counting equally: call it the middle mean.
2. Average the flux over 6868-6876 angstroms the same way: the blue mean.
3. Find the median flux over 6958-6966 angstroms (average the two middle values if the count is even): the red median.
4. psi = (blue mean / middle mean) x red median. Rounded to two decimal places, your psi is 1.31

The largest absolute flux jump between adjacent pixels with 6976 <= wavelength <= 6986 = 0.0130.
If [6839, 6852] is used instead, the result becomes 0.0190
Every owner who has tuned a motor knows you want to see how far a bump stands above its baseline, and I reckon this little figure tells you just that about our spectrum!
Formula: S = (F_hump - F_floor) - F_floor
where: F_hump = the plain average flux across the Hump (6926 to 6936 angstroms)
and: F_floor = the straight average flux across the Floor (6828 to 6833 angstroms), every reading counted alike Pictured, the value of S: -1.42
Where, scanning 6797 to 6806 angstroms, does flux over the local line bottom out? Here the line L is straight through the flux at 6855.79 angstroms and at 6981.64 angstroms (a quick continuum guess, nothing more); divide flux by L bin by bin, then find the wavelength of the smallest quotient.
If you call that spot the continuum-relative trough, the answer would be 6805.46 angstroms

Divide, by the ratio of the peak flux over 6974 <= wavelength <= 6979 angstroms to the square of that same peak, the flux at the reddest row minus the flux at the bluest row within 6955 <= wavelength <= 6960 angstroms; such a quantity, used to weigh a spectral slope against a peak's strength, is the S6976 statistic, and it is 0.001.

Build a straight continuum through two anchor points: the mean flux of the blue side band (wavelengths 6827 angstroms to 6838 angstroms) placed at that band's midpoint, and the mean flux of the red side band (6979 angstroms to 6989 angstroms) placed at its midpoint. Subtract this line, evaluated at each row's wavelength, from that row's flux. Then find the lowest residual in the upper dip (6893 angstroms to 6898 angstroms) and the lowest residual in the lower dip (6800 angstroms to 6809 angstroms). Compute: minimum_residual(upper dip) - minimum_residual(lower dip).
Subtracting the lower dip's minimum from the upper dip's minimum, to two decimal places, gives 0.13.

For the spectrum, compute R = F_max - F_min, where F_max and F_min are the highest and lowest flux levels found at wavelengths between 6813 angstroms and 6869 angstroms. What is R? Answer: 0.11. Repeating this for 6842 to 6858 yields 0.02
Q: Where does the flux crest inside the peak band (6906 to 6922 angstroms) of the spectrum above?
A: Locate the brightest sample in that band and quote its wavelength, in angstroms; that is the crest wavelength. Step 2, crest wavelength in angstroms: 6906.49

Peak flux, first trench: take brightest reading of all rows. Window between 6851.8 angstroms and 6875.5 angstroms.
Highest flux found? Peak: 1.352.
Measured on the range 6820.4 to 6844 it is 1.405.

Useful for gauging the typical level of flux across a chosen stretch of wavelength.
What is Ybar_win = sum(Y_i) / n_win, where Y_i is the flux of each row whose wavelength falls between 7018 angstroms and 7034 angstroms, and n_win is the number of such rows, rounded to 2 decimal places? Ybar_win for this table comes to 1.31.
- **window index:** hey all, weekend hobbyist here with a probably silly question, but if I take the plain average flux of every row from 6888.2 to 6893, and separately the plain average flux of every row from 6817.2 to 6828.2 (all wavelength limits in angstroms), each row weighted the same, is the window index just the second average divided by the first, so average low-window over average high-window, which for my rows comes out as 0.95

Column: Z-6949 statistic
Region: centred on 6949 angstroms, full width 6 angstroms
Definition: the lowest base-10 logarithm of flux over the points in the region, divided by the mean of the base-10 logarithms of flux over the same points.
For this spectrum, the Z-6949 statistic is 0.994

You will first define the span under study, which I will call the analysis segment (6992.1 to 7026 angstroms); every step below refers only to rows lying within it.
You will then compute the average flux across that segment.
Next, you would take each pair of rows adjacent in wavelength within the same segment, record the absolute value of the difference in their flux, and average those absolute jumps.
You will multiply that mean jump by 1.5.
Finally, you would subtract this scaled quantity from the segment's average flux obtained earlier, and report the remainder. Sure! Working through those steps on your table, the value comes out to 1.34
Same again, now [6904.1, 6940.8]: 1.40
